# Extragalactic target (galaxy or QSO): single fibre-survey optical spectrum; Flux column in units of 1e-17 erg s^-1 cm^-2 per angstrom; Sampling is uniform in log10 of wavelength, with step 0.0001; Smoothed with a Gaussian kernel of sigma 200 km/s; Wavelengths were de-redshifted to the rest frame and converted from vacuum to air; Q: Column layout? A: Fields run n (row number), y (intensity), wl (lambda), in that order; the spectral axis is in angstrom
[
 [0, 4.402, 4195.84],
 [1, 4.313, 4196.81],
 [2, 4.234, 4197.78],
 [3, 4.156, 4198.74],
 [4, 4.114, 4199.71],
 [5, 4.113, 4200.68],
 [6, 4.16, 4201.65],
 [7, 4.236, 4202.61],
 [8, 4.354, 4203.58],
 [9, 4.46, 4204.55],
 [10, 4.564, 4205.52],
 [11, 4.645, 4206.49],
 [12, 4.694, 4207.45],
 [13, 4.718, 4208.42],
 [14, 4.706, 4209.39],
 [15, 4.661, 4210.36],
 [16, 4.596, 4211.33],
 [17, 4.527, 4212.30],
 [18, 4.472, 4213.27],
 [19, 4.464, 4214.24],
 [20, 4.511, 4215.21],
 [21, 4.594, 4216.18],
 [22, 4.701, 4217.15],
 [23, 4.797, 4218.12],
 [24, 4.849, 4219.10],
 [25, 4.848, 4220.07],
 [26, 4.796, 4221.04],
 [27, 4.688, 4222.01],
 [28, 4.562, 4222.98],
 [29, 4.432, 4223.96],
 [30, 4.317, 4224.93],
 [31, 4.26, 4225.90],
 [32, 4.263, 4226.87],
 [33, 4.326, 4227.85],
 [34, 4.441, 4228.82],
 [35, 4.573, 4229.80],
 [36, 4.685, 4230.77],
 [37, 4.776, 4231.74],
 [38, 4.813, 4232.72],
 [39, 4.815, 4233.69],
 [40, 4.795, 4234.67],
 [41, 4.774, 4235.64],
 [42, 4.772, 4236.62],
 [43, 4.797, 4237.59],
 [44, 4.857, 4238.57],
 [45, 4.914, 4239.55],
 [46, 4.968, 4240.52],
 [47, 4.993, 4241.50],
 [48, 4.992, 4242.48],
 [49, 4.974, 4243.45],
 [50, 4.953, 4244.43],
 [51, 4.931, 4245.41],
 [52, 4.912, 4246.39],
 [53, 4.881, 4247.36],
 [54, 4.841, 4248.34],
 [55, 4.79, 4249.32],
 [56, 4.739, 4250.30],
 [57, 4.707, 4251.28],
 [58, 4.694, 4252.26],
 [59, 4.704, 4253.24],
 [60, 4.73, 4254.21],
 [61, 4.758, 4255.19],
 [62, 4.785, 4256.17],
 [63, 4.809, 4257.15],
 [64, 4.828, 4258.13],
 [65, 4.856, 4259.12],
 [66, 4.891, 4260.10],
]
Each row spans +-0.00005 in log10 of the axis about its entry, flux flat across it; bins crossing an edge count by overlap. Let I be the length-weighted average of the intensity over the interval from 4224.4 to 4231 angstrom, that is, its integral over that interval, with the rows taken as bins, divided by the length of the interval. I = 4.40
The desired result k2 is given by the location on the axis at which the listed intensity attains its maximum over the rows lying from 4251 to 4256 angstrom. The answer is 4255.19 angstrom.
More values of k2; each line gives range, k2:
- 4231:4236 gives 4233.69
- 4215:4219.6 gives 4219.10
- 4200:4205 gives 4204.55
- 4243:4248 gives 4243.45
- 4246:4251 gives 4246.39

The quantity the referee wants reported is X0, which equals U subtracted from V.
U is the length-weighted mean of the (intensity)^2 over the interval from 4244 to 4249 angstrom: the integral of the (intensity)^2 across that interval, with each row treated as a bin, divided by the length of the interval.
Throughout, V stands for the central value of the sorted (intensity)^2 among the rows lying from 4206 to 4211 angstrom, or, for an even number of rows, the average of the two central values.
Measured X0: -2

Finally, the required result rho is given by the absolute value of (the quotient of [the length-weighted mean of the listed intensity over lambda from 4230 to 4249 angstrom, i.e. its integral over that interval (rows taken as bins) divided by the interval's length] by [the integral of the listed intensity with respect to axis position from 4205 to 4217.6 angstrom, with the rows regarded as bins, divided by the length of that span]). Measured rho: 1.06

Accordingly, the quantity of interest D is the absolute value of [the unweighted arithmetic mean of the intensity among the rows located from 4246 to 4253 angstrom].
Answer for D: 4.79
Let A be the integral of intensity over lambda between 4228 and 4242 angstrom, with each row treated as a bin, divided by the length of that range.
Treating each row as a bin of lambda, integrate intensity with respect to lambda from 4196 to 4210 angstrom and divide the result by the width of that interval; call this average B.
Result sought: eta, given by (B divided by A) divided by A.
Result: 0.193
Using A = 4.77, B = 4.39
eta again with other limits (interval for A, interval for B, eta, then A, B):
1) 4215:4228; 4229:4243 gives 0.230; 4.57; 4.82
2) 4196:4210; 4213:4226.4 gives 0.238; 4.39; 4.60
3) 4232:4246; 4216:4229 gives 0.192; 4.88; 4.56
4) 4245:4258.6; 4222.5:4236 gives 0.198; 4.80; 4.56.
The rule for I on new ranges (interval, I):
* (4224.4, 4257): 4.75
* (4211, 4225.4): 4.61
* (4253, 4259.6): 4.78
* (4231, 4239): 4.80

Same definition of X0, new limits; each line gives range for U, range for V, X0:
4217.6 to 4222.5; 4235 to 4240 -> 0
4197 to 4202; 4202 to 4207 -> 3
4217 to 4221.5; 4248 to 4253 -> -1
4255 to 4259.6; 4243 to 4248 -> 1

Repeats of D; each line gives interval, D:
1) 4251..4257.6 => 4.74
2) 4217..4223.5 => 4.75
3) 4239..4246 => 4.96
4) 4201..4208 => 4.44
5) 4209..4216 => 4.56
